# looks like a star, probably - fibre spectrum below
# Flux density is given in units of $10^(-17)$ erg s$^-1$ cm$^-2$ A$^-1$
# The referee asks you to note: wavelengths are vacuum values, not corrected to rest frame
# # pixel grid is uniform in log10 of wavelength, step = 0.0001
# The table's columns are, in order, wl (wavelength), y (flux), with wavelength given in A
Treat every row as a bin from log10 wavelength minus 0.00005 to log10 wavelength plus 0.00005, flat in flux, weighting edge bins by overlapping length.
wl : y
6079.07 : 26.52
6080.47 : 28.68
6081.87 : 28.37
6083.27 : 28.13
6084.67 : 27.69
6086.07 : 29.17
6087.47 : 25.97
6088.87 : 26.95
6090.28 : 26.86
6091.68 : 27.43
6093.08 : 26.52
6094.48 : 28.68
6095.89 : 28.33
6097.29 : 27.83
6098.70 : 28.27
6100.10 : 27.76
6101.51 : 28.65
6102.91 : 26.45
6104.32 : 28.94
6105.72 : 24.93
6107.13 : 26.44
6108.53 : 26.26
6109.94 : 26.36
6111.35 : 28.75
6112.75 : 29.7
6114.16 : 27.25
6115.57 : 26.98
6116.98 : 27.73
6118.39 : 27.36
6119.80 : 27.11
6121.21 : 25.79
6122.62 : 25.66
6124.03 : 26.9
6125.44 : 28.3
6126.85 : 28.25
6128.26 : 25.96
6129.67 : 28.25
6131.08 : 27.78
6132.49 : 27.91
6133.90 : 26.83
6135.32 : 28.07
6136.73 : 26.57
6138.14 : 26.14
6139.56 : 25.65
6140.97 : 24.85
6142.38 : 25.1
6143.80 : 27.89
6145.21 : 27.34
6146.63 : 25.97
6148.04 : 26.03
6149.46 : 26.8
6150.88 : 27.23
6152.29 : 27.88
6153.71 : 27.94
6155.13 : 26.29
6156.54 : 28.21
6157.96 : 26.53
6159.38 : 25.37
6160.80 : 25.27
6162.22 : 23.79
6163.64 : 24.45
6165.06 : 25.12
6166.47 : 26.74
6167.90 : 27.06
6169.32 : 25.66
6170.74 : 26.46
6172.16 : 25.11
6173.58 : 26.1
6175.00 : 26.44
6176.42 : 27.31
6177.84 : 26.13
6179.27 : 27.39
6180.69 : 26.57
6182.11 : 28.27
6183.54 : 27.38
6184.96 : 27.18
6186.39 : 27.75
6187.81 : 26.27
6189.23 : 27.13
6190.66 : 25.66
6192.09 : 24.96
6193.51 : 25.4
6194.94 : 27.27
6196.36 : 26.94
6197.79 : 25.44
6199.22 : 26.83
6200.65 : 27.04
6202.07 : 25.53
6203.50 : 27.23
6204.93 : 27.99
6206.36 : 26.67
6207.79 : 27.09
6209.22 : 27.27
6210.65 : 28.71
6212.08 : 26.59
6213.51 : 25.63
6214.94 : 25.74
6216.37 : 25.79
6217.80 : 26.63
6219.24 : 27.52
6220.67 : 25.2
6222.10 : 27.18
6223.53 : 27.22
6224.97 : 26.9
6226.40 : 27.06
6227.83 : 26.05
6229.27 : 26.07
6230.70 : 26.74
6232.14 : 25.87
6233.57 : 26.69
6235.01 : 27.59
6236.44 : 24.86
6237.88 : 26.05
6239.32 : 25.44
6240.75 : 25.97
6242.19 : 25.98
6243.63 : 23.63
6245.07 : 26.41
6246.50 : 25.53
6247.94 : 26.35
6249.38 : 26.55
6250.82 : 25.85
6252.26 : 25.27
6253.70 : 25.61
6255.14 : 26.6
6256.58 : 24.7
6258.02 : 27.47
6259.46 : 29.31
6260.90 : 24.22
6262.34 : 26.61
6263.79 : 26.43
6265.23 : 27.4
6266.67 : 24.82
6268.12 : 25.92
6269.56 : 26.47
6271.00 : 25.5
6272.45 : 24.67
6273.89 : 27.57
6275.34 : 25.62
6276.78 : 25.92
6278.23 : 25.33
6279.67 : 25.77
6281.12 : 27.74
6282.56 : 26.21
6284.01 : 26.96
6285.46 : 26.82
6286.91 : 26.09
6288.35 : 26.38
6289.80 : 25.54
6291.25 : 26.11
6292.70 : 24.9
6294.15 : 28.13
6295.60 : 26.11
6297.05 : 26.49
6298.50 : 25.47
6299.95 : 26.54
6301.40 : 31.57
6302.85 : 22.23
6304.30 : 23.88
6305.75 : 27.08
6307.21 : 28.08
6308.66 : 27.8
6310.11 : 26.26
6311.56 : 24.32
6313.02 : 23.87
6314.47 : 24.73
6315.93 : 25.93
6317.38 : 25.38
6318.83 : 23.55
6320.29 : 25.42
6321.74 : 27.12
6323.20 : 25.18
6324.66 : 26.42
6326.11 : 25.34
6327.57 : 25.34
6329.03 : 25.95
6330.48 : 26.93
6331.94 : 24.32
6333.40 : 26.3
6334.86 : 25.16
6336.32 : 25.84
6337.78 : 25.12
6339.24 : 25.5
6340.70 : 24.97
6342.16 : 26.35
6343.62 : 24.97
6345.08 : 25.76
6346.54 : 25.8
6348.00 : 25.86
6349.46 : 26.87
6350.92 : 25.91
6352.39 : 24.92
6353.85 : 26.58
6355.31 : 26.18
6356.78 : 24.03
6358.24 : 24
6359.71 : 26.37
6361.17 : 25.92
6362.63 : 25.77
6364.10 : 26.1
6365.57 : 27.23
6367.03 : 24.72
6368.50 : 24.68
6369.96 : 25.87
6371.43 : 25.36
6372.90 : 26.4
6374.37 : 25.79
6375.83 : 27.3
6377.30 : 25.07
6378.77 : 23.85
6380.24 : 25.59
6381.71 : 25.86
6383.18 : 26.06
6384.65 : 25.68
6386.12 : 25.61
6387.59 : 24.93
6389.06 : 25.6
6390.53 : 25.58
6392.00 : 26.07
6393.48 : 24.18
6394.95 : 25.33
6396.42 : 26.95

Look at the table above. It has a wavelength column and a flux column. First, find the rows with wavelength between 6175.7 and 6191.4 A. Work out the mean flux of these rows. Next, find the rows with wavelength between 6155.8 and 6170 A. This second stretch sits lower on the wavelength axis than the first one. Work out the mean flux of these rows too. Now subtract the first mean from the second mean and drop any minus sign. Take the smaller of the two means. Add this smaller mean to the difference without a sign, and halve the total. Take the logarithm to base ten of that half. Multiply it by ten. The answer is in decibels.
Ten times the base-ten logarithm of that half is 11.3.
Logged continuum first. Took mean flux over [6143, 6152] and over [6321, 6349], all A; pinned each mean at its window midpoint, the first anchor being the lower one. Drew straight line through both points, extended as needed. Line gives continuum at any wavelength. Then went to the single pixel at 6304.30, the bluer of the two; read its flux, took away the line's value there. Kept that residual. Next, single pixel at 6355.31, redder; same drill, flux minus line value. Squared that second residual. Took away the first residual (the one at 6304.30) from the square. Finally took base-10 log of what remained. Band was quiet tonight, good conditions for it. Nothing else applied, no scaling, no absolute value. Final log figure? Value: 0.38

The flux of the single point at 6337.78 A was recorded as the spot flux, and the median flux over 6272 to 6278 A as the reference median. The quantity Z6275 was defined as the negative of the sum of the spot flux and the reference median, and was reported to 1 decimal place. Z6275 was -50.9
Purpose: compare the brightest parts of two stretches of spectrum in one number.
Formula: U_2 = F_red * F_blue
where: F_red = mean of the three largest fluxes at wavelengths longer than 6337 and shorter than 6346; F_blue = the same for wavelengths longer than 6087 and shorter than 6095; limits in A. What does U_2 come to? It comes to 716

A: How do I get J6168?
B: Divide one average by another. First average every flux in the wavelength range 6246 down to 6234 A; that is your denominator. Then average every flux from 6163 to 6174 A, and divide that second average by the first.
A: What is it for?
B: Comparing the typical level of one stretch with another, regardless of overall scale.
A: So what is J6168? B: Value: 1.00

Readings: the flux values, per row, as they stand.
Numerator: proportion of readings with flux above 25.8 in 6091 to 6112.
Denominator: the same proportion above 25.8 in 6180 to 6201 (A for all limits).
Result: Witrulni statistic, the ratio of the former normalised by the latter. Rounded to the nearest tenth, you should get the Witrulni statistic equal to 1.3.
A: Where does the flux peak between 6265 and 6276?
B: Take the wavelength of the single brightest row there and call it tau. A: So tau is 6273.89 A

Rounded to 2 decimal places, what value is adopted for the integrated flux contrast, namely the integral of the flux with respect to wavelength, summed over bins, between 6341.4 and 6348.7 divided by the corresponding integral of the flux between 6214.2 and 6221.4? 1.00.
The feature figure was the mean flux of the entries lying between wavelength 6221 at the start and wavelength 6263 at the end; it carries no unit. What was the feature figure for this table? 26.2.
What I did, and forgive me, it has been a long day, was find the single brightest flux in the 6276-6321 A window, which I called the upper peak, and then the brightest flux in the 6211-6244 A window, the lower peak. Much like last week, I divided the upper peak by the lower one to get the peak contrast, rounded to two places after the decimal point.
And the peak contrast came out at 1.14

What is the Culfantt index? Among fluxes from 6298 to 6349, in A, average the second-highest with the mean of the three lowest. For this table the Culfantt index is 25.6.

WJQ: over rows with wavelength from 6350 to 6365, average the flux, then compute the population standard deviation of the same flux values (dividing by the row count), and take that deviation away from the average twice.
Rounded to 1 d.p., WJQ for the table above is 23.8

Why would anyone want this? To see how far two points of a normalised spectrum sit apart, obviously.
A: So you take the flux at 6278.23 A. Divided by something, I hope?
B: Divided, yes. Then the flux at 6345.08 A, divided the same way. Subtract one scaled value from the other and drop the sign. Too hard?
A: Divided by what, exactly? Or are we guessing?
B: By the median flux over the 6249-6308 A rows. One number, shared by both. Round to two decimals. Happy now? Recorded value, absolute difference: 0.02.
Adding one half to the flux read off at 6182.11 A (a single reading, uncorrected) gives 28.8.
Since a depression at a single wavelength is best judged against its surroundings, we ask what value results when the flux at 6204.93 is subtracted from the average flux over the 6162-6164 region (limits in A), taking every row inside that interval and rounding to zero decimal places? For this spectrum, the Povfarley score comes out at -4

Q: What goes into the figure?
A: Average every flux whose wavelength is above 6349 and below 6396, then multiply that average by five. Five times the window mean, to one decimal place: 128.0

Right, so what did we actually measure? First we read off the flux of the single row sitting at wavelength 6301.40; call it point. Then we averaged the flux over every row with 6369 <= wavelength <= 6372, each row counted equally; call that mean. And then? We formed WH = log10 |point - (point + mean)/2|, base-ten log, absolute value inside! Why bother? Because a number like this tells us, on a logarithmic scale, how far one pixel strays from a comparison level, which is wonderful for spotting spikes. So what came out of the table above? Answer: 0.5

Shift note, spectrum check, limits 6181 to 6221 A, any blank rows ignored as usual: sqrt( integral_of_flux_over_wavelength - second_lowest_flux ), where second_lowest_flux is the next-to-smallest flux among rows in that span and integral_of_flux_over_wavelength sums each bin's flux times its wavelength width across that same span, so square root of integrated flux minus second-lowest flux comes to 32.3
